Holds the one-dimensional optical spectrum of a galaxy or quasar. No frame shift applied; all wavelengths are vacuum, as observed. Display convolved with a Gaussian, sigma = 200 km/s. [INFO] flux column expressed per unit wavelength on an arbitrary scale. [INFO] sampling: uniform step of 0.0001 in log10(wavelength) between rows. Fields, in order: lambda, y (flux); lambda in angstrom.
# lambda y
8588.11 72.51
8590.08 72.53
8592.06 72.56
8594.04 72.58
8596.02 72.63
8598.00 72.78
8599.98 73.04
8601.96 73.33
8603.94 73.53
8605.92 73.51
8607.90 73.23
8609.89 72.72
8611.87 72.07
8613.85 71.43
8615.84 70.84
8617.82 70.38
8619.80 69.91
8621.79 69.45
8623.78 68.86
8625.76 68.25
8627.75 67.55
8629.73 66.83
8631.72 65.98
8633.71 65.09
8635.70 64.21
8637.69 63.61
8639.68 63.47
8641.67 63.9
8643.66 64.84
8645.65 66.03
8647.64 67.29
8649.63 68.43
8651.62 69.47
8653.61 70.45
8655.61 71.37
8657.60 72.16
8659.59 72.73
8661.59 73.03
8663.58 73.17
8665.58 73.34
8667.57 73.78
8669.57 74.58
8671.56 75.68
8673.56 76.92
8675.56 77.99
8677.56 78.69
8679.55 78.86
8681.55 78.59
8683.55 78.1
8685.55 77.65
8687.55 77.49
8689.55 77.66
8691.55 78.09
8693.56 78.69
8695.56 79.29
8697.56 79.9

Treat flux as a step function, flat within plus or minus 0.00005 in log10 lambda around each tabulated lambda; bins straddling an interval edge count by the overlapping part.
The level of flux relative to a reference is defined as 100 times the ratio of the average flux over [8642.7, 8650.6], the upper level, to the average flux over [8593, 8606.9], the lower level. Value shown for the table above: 91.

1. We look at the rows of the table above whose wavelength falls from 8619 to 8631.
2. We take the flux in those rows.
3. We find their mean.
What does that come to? 68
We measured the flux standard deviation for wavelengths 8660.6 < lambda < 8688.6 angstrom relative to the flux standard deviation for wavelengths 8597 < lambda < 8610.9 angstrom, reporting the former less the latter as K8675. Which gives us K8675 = 2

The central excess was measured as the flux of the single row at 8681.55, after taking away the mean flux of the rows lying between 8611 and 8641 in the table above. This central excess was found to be 11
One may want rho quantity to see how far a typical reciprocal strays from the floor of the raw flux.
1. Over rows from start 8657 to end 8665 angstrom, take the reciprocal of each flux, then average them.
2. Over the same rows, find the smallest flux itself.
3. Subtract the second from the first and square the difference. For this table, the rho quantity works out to 5205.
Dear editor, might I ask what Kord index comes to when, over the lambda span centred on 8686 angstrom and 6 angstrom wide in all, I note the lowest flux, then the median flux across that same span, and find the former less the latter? -0.2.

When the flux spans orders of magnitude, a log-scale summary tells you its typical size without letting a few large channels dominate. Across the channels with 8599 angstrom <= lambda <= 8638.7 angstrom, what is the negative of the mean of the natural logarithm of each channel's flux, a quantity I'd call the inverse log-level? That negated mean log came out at -4.24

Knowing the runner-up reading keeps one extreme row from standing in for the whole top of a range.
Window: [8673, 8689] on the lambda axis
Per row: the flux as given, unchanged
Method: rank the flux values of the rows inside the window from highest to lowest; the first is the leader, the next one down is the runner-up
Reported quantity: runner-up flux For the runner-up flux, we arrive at 78.69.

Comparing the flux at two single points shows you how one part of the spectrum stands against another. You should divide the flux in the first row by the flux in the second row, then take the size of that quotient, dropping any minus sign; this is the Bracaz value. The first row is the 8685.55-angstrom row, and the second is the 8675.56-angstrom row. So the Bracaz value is 1.00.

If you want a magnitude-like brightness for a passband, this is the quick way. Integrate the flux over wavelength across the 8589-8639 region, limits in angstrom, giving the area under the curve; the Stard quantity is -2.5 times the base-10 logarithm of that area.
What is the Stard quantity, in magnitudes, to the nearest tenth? -8.9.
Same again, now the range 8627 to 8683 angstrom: -9.0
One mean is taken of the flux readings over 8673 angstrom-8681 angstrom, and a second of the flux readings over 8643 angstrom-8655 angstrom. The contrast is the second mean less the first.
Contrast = -10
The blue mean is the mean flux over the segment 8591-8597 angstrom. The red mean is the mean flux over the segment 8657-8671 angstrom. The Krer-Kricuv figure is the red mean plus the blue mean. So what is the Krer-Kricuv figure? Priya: 146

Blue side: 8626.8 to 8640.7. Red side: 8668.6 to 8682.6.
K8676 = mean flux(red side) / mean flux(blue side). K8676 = 1.19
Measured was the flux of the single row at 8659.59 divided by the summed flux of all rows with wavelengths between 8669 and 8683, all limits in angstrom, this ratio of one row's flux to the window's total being 0.13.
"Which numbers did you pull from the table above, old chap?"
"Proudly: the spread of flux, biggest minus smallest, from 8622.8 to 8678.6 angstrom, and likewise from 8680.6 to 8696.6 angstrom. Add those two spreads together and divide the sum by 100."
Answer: 0.17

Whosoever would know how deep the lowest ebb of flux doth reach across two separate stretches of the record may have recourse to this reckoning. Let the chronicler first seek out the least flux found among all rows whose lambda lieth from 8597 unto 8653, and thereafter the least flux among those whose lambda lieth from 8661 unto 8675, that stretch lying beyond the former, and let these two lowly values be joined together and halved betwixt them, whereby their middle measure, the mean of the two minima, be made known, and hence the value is 68.25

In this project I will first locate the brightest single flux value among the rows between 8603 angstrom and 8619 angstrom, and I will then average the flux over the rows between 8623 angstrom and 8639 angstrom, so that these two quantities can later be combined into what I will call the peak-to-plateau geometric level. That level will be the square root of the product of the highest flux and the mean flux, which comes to 69.8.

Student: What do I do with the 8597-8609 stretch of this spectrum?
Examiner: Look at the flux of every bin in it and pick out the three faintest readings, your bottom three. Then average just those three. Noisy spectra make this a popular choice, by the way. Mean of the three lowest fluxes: 73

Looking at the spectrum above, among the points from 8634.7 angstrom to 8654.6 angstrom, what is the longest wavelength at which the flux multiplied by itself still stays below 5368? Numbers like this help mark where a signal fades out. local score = 8653.61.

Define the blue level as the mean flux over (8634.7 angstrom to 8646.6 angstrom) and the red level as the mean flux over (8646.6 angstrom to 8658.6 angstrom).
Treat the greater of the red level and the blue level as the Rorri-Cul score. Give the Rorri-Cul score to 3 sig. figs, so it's 69.9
